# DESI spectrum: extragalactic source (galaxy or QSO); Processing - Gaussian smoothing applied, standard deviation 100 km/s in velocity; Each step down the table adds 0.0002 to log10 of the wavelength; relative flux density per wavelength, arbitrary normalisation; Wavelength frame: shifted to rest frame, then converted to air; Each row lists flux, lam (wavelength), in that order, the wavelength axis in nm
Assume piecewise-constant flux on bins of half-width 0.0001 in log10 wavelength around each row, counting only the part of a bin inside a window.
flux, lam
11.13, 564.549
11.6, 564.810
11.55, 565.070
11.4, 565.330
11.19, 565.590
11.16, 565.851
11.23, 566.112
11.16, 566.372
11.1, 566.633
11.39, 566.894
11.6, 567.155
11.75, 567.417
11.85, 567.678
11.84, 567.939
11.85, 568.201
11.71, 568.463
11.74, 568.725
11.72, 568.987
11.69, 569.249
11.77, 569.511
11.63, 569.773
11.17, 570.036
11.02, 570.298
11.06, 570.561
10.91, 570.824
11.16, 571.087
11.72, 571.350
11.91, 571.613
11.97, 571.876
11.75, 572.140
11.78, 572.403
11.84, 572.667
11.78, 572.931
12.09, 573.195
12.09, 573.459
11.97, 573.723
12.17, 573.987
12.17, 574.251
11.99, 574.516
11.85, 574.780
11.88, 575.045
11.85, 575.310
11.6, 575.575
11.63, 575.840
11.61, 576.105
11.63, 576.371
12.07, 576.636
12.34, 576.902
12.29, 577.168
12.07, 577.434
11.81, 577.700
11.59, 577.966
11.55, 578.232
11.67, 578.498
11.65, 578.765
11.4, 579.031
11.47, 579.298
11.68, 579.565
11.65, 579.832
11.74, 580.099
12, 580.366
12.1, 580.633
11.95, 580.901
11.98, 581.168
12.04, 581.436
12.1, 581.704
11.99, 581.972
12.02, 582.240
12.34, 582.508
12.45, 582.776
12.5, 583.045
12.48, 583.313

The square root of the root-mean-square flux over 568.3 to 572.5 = 3.40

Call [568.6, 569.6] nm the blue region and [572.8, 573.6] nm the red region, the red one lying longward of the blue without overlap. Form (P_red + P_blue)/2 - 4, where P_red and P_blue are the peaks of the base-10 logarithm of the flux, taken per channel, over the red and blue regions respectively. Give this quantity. -2.92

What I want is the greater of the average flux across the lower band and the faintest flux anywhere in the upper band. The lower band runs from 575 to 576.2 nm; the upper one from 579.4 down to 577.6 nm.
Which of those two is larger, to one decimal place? 11.7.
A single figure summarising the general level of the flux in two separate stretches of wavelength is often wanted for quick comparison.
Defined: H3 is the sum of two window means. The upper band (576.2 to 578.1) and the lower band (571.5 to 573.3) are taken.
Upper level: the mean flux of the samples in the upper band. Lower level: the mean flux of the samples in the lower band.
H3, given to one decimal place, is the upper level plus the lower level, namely 23.8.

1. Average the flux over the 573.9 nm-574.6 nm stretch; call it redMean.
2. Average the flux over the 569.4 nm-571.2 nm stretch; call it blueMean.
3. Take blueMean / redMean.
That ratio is 0.93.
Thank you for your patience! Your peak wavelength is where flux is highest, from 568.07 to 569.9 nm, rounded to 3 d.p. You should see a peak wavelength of 568.201 nm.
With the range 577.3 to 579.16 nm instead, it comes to 577.434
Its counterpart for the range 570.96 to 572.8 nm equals 571.876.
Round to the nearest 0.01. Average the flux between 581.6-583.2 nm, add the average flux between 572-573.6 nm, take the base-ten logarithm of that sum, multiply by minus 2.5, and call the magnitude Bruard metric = -3.46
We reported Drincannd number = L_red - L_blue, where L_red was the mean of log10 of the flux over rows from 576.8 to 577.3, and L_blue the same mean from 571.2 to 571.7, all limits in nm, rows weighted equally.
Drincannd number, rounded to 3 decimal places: 0.018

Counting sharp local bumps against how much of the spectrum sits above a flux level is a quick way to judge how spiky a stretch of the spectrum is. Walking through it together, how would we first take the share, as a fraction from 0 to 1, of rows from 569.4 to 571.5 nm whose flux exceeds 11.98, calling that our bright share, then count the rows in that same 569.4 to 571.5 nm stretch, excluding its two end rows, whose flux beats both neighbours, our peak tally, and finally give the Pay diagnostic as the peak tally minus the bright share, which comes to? 1.0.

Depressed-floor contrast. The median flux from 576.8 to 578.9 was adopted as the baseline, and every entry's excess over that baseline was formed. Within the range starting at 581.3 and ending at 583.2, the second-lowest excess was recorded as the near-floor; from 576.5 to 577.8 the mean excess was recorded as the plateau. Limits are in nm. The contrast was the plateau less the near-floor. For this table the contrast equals 0.10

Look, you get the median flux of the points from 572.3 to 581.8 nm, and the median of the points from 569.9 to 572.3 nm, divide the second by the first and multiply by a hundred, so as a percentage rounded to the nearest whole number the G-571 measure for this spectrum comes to 94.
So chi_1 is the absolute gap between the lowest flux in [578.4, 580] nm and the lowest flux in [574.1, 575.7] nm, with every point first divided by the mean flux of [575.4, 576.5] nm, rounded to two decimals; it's 0.02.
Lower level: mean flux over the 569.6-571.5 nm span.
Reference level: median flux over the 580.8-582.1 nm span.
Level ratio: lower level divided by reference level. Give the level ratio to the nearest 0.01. 0.94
